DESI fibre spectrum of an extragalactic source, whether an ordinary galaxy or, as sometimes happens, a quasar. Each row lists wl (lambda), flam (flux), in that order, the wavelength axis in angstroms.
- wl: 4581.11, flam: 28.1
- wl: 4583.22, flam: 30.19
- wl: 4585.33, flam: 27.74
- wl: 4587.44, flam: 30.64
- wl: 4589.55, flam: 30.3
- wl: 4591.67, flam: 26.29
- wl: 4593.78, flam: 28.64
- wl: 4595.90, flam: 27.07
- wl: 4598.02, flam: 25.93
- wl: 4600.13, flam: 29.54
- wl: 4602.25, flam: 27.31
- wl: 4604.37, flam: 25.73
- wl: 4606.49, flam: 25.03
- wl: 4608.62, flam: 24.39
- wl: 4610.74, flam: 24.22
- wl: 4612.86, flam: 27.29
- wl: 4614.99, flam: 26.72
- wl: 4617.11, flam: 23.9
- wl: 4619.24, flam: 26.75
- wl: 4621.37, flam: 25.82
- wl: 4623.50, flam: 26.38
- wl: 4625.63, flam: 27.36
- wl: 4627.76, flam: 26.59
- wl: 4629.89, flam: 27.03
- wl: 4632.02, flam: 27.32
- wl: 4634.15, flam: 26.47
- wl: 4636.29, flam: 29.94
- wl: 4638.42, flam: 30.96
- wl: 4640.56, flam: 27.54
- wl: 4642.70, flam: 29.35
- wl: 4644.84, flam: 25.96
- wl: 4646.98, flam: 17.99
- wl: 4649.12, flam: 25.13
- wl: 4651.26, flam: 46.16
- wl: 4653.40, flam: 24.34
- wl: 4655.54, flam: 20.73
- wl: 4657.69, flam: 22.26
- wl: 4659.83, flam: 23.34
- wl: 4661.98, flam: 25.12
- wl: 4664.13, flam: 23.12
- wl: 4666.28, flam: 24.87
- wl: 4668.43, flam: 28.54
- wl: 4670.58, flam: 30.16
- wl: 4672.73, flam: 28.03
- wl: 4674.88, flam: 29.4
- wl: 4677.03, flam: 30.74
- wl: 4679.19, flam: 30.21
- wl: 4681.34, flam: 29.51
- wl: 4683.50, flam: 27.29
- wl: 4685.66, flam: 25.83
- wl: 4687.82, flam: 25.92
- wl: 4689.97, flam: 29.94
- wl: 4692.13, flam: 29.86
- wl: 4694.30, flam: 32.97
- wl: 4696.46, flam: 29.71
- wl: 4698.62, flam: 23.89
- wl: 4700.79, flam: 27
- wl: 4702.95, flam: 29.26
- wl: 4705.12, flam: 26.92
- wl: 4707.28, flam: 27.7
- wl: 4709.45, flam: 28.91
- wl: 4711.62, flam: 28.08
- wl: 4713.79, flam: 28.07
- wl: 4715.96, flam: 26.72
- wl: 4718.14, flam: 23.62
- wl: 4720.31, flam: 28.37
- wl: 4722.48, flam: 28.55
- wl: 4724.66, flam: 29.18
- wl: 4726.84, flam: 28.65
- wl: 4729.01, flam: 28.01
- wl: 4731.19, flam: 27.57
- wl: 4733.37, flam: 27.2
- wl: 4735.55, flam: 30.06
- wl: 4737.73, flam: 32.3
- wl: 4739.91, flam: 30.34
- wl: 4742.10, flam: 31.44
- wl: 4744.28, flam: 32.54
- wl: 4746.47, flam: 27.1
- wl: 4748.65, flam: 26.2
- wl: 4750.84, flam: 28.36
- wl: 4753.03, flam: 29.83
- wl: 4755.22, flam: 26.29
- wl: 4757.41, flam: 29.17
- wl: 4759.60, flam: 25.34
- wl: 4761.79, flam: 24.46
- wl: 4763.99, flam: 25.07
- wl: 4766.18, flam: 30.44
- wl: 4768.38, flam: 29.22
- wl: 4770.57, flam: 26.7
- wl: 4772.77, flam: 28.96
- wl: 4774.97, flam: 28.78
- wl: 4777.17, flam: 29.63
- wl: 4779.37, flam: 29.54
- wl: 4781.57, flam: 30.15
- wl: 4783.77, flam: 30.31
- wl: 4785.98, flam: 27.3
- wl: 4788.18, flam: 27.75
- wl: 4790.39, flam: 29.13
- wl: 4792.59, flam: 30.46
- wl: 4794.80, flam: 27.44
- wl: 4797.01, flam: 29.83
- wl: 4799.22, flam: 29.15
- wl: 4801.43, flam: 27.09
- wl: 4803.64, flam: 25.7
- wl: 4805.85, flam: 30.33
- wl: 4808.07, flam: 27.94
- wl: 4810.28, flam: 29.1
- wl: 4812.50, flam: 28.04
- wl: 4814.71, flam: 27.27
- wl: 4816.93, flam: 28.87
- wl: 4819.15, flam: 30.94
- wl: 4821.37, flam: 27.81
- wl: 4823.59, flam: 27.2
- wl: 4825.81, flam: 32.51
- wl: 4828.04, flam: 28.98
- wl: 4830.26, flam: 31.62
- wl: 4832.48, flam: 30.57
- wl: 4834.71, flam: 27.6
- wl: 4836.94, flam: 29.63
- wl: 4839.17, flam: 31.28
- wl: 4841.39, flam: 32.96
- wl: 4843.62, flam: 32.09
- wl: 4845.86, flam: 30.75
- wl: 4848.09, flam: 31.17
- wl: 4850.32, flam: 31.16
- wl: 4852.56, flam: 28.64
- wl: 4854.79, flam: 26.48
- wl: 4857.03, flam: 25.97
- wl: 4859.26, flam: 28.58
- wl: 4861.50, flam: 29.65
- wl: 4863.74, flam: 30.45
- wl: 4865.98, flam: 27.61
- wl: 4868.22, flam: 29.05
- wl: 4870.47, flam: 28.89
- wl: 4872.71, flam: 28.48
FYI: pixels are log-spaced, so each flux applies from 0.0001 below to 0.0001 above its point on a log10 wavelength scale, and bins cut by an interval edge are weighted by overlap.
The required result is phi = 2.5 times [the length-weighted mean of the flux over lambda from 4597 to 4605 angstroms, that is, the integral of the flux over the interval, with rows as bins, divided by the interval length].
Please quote 68.1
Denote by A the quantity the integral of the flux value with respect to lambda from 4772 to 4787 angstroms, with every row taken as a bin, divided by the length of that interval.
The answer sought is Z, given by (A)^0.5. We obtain 5.41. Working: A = 29.2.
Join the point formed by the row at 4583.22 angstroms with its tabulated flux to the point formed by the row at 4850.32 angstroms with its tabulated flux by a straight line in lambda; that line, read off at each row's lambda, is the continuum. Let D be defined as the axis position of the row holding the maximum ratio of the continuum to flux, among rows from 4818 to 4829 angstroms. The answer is 4823.59 angstroms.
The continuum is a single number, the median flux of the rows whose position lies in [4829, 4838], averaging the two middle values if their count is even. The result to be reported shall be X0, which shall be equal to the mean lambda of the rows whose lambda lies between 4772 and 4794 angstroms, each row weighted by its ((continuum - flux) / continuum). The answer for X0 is 4782.7 angstroms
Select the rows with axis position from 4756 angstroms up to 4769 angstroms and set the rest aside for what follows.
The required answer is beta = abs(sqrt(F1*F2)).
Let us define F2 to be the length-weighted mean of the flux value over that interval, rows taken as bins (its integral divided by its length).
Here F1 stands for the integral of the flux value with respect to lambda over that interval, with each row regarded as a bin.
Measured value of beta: 98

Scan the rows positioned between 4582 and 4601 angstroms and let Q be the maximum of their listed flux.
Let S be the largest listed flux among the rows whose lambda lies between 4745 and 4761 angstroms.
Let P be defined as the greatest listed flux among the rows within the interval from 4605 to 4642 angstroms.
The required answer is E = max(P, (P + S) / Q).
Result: 30.96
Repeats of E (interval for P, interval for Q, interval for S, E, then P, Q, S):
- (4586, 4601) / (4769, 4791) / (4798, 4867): 30.64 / 30.64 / 30.31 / 32.96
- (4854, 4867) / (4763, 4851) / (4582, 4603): 30.45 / 30.45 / 32.96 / 30.64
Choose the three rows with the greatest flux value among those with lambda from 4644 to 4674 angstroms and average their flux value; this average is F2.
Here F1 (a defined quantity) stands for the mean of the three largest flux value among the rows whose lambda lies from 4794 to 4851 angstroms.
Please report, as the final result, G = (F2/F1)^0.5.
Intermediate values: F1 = 32.5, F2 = 35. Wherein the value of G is 1.037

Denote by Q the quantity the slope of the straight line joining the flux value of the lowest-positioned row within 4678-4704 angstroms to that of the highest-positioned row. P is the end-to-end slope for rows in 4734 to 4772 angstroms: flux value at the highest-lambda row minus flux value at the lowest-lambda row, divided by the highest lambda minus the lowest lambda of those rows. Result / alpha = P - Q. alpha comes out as -0.06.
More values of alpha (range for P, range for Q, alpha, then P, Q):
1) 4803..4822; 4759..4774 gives -0.16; 0.12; 0.3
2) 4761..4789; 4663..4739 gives 0.00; 0.12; 0.1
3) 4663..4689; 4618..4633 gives 0.07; 0.12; 0.0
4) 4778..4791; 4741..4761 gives 0.31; -0.04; -0.3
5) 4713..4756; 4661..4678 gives -0.42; -0.04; 0.4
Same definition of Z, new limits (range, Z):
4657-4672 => 5.05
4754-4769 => 5.21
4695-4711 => 5.27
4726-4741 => 5.40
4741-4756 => 5.37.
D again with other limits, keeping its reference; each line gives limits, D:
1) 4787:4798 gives 4794.80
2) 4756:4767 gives 4761.79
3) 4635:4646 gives 4644.84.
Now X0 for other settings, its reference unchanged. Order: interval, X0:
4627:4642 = 4632.2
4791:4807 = 4800.6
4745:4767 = 4756.6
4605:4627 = 4615.1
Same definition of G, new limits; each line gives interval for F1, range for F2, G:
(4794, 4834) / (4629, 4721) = 1.076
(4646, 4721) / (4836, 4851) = 0.936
